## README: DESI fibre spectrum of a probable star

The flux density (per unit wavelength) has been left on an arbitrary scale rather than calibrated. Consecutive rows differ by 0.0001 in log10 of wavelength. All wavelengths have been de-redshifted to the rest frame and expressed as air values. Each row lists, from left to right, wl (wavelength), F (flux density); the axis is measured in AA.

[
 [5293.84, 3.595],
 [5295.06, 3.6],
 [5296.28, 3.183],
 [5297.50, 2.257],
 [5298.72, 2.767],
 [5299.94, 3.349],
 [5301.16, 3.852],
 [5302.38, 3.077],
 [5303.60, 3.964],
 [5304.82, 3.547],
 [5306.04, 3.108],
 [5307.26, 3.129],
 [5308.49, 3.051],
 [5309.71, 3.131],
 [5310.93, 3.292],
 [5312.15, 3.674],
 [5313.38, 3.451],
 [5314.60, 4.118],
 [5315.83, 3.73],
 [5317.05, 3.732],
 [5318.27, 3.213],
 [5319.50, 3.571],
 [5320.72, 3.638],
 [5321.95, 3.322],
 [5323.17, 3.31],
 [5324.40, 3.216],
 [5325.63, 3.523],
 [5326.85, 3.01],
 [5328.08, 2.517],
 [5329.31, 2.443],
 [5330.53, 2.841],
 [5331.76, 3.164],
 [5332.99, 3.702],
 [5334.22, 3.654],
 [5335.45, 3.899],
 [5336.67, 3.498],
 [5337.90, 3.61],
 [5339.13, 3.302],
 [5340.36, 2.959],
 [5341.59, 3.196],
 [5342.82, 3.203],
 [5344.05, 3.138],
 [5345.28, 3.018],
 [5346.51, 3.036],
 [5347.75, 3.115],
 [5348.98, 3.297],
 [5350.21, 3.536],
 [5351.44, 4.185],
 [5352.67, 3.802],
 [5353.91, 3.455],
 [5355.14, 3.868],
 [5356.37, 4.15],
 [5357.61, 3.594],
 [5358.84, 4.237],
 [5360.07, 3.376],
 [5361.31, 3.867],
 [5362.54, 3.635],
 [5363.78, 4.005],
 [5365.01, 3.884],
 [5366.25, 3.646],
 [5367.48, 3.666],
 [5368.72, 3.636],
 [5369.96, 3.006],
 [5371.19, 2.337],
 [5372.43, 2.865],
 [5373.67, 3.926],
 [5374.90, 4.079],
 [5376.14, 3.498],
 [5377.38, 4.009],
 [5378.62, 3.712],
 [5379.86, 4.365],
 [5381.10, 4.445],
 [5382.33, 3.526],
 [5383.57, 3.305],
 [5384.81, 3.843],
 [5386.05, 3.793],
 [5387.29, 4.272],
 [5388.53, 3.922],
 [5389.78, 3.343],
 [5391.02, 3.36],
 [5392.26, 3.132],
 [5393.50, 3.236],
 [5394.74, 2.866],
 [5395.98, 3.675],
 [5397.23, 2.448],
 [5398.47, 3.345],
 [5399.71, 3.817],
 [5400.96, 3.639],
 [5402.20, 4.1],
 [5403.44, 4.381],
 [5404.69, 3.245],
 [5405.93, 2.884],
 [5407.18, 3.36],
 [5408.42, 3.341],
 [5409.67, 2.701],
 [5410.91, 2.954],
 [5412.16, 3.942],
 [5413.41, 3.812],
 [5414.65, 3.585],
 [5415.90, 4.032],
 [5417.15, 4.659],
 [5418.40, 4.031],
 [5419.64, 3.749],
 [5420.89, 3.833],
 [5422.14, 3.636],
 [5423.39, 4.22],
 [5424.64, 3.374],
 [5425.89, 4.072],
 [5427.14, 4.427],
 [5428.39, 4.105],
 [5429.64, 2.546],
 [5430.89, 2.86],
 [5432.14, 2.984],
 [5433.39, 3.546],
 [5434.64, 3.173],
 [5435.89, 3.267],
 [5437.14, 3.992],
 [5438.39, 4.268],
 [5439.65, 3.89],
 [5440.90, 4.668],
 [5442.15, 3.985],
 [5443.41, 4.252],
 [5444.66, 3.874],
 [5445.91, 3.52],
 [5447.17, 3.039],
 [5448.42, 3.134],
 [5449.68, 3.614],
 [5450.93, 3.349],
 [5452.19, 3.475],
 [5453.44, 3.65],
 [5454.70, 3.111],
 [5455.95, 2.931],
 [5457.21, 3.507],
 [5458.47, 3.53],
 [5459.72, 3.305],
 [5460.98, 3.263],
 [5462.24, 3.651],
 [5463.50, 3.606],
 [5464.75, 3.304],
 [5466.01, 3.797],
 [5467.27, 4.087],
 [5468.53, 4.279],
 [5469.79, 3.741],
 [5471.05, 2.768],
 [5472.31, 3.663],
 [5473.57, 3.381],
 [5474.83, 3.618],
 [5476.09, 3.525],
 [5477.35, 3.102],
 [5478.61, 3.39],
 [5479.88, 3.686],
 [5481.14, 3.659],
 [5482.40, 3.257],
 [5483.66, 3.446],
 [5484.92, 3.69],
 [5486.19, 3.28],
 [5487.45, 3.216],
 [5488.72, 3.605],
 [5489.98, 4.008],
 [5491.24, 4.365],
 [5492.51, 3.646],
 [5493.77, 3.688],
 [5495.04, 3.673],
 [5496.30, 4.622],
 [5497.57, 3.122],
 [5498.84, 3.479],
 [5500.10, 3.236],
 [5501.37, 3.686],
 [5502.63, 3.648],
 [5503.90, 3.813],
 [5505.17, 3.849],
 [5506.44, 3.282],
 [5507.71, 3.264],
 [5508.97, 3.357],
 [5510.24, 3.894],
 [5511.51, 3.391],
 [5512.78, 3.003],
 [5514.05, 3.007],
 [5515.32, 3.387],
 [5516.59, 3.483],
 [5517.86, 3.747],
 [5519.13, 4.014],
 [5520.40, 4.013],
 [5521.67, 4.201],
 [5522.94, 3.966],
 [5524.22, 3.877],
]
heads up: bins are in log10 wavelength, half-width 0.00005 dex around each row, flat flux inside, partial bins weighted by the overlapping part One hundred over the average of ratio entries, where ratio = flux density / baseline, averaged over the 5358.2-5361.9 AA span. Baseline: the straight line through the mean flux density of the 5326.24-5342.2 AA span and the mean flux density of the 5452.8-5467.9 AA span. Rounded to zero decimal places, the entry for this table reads 85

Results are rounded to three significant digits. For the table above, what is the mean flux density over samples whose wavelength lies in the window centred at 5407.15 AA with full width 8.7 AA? 3.27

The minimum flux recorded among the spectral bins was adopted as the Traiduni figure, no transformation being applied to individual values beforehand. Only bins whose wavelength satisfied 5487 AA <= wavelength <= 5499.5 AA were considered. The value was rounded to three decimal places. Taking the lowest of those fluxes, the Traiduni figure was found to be 3.122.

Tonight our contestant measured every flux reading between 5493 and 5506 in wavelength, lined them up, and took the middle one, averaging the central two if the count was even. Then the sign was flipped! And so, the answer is -3.68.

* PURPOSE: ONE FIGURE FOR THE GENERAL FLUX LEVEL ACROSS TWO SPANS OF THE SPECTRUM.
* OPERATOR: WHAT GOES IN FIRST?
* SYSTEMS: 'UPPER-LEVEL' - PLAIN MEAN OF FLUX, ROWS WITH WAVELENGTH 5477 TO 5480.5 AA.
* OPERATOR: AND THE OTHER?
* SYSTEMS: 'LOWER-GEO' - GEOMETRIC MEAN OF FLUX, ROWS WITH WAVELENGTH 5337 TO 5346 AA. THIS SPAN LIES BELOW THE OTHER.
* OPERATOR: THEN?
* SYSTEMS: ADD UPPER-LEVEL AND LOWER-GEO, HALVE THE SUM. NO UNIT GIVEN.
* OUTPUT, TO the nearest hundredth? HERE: 3.30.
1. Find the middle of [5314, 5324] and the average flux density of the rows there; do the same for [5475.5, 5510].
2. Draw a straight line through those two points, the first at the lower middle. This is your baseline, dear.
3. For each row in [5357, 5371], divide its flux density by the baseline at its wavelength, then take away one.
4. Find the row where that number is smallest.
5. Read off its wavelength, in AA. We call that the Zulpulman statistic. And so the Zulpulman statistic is 5369.96 AA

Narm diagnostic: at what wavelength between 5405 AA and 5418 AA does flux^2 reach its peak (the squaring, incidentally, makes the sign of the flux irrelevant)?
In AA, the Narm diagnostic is 5417.15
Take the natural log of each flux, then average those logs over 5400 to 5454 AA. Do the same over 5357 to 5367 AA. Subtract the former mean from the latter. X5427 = 0.042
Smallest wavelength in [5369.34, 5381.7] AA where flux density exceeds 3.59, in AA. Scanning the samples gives 5373.67 AA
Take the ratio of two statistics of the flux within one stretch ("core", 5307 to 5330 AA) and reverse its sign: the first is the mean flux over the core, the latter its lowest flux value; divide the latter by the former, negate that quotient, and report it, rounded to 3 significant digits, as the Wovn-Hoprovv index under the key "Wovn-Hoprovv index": -0.736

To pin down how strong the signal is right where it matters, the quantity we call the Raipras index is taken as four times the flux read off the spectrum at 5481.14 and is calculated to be 14.6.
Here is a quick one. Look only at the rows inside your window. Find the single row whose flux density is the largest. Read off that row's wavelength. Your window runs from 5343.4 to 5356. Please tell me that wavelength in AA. 5351.44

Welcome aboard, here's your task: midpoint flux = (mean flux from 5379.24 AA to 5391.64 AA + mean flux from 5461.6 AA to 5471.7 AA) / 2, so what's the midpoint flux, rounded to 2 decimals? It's 3.74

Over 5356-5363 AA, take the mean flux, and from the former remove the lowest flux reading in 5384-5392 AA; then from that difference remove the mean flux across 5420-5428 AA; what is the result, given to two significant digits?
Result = -3.5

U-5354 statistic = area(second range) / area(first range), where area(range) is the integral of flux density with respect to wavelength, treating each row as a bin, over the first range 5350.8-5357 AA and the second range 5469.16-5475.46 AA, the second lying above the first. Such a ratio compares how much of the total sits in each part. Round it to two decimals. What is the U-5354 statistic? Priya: 0.90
